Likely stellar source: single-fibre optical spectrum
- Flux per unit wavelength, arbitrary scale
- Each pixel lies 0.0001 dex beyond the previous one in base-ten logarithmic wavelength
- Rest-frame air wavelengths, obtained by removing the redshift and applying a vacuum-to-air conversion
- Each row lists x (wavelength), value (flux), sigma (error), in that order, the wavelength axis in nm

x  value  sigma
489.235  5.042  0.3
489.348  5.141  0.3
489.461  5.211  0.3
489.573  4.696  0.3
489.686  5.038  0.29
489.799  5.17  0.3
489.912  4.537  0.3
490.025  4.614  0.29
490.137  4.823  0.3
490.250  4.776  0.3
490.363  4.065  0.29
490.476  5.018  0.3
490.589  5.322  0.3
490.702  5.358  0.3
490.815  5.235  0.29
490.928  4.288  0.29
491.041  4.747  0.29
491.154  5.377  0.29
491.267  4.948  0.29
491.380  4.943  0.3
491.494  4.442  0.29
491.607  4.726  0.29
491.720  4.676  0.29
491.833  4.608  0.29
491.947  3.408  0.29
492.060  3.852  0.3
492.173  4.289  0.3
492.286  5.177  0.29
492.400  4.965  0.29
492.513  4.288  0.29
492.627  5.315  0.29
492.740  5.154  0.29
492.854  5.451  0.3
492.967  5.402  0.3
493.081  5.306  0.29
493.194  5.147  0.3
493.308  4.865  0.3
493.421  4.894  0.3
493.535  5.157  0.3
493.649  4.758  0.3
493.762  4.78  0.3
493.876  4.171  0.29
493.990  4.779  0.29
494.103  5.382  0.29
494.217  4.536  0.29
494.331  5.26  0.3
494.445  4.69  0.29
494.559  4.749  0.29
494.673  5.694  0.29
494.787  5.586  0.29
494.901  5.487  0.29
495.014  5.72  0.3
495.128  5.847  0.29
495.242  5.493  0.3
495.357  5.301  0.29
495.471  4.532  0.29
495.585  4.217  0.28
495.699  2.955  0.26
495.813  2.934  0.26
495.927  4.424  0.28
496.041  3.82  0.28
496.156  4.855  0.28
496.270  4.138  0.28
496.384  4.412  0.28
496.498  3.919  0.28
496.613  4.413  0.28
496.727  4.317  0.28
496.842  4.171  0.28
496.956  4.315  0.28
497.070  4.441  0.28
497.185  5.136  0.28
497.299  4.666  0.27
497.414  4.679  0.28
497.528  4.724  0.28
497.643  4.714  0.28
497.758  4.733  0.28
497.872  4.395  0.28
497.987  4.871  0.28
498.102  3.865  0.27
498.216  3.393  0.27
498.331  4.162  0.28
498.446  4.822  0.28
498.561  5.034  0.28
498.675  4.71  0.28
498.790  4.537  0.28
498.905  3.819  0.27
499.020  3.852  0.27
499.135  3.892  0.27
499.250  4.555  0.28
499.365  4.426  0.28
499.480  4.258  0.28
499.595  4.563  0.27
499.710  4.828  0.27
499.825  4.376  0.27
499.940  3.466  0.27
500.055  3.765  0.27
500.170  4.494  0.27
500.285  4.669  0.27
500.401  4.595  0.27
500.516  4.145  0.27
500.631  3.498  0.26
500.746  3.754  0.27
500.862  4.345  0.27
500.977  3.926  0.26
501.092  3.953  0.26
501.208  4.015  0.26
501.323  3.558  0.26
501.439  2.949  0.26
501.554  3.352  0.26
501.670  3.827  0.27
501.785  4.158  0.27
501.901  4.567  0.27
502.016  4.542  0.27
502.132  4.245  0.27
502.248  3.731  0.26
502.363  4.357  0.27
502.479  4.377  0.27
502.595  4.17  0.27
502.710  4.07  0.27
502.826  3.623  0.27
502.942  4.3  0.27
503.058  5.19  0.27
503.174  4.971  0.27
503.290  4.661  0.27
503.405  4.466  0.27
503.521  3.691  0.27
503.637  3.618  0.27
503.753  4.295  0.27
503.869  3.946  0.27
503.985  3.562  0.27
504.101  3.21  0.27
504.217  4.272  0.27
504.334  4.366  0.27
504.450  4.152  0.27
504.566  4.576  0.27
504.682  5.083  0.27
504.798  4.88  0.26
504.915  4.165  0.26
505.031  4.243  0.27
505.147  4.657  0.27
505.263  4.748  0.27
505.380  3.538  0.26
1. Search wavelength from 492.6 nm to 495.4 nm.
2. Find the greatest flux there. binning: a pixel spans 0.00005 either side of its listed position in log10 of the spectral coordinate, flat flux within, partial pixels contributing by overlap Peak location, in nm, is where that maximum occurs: 495.128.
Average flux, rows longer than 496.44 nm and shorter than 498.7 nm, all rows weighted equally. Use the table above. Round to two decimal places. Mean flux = 4.47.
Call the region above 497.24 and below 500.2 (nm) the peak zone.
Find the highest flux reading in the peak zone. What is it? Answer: 5.034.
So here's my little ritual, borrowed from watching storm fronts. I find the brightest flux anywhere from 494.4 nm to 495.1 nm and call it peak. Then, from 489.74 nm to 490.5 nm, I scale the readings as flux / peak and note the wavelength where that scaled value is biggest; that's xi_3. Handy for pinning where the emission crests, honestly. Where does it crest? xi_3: 489.799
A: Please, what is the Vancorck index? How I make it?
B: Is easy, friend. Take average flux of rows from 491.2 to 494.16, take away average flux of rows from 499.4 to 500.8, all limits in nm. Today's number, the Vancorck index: 0.60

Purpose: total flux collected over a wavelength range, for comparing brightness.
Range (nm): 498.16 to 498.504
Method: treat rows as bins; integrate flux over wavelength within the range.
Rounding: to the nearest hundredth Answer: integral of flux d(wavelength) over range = 1.42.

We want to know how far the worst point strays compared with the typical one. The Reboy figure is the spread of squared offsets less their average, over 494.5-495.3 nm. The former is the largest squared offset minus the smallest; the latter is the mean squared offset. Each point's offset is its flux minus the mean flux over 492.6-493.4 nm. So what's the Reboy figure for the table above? 0.1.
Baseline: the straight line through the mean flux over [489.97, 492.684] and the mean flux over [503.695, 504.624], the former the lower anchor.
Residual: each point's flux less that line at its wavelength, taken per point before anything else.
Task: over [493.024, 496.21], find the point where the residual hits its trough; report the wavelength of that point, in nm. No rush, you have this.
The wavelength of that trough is 495.813 nm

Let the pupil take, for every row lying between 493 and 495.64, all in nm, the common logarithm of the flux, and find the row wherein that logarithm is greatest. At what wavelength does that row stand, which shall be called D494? 495.128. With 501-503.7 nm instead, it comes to 503.058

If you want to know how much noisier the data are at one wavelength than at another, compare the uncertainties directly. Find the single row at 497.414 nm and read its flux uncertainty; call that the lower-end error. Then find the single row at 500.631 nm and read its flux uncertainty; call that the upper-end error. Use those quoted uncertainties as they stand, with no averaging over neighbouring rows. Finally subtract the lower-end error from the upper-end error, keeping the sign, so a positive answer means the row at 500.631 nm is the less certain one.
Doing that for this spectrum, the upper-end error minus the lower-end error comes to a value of -0.020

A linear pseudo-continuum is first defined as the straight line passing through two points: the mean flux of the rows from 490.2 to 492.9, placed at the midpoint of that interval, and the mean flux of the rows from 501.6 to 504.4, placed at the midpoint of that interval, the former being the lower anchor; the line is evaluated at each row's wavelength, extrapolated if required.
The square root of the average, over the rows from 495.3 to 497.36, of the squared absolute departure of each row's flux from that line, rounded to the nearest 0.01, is 0.65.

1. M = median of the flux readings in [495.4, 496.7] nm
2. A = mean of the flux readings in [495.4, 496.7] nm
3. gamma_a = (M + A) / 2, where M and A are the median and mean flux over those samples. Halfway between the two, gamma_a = 4.1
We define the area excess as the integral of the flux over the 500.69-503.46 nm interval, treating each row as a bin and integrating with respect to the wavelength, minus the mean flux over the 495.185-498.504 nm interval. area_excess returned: 7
